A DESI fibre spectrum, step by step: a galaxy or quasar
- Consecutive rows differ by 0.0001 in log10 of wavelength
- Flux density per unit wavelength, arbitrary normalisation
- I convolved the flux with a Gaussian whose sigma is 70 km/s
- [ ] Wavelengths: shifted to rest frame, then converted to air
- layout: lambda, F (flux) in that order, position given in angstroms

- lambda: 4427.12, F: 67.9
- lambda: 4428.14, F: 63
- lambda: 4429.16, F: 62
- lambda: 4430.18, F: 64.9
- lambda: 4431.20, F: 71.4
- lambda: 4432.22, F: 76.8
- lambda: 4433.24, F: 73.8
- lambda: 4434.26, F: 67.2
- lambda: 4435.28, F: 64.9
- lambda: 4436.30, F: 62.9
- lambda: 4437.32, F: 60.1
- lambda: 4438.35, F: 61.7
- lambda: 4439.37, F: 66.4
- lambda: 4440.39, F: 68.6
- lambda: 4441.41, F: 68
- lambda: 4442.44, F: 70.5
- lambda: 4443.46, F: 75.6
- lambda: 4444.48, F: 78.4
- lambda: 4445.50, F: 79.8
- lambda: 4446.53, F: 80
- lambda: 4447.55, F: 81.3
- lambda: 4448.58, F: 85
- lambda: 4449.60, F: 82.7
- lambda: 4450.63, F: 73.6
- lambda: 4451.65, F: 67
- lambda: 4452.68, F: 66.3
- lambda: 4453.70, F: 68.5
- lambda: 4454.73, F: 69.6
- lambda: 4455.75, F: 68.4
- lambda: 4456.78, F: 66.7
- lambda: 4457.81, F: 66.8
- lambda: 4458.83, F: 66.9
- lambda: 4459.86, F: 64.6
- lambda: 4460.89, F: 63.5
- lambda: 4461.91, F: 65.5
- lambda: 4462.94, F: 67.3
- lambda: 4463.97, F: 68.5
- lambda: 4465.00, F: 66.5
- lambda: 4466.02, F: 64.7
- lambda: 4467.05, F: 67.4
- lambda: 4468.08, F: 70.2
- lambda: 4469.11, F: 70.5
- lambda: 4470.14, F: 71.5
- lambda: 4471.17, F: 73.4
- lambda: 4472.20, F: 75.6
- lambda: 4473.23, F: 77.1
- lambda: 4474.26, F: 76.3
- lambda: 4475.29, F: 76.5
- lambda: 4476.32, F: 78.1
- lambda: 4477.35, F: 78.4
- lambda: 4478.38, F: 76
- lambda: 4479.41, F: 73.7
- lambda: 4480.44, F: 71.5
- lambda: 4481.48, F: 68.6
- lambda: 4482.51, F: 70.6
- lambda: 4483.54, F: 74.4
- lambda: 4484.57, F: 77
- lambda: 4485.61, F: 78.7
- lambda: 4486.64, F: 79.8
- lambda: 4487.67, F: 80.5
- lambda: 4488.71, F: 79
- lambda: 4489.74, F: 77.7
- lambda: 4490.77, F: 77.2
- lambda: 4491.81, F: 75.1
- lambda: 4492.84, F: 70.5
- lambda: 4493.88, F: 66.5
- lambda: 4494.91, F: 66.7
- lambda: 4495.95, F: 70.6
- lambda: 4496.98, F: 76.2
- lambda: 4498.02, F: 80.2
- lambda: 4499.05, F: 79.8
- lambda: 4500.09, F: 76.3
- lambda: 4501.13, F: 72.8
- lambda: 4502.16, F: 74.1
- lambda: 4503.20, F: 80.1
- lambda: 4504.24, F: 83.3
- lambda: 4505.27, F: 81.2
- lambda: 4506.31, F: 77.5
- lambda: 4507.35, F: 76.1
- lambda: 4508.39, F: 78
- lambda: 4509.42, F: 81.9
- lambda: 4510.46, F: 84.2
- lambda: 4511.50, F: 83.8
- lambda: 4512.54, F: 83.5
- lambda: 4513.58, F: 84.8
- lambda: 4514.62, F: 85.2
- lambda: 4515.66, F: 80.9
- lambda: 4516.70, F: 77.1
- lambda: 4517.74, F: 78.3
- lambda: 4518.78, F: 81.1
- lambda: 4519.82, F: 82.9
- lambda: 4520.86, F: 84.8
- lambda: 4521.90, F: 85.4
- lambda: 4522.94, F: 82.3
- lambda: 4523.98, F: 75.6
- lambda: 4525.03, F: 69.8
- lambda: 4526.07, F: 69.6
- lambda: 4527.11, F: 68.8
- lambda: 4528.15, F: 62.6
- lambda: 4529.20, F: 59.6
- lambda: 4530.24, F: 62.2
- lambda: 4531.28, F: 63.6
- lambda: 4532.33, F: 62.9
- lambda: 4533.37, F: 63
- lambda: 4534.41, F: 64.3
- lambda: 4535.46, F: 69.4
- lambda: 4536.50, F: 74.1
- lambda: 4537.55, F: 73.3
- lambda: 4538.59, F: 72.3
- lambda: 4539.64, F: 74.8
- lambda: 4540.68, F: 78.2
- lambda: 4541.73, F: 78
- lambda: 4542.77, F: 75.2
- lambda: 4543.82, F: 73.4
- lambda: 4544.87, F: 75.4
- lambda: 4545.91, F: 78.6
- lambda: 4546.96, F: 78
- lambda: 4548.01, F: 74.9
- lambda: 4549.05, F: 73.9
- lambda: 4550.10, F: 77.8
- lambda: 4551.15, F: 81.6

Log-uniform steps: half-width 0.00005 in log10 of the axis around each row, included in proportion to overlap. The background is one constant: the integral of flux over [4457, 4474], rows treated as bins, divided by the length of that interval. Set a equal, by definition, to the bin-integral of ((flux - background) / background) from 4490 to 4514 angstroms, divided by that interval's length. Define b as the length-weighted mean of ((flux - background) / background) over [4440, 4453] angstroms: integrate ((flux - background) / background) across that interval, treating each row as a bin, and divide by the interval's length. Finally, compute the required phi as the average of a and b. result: 0.109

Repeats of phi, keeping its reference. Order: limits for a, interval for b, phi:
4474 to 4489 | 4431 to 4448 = 0.067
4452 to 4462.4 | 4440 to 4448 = 0.032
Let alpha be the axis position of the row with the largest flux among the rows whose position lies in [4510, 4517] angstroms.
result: 4514.62 angstroms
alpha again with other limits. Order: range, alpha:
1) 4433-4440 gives 4433.24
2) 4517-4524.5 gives 4521.90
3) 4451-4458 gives 4454.73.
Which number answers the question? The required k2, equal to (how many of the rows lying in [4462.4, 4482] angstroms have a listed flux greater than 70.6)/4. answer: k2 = 2.75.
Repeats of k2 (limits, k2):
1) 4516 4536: 2.00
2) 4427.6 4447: 1.75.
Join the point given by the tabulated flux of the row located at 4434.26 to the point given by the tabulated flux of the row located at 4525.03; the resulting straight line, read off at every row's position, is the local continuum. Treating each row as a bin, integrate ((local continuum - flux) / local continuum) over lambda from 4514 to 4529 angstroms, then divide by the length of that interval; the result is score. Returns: -0.11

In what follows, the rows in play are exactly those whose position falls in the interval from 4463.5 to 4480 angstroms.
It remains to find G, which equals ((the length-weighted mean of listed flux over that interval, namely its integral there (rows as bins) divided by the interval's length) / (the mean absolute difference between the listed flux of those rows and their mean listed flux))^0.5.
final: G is 4.4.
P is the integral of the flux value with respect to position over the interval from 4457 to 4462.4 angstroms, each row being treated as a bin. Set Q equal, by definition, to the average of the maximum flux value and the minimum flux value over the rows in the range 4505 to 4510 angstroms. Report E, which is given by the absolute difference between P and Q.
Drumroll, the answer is 275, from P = 354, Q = 79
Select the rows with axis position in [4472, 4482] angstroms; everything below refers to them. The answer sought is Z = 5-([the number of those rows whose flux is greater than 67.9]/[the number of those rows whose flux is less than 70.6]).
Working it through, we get -5.0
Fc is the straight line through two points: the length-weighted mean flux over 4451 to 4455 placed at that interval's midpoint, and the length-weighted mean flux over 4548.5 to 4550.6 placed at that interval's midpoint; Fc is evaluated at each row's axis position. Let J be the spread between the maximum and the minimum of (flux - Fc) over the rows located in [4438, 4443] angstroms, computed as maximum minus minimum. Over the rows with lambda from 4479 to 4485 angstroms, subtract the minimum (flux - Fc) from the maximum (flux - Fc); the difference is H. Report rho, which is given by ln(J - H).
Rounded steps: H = 8.1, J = 8.5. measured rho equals -1.1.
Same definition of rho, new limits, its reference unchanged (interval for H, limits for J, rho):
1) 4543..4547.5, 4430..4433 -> 1.9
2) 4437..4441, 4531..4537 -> 1.0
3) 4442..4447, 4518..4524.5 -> -0.2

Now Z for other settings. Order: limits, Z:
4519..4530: 3.4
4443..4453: 1.0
